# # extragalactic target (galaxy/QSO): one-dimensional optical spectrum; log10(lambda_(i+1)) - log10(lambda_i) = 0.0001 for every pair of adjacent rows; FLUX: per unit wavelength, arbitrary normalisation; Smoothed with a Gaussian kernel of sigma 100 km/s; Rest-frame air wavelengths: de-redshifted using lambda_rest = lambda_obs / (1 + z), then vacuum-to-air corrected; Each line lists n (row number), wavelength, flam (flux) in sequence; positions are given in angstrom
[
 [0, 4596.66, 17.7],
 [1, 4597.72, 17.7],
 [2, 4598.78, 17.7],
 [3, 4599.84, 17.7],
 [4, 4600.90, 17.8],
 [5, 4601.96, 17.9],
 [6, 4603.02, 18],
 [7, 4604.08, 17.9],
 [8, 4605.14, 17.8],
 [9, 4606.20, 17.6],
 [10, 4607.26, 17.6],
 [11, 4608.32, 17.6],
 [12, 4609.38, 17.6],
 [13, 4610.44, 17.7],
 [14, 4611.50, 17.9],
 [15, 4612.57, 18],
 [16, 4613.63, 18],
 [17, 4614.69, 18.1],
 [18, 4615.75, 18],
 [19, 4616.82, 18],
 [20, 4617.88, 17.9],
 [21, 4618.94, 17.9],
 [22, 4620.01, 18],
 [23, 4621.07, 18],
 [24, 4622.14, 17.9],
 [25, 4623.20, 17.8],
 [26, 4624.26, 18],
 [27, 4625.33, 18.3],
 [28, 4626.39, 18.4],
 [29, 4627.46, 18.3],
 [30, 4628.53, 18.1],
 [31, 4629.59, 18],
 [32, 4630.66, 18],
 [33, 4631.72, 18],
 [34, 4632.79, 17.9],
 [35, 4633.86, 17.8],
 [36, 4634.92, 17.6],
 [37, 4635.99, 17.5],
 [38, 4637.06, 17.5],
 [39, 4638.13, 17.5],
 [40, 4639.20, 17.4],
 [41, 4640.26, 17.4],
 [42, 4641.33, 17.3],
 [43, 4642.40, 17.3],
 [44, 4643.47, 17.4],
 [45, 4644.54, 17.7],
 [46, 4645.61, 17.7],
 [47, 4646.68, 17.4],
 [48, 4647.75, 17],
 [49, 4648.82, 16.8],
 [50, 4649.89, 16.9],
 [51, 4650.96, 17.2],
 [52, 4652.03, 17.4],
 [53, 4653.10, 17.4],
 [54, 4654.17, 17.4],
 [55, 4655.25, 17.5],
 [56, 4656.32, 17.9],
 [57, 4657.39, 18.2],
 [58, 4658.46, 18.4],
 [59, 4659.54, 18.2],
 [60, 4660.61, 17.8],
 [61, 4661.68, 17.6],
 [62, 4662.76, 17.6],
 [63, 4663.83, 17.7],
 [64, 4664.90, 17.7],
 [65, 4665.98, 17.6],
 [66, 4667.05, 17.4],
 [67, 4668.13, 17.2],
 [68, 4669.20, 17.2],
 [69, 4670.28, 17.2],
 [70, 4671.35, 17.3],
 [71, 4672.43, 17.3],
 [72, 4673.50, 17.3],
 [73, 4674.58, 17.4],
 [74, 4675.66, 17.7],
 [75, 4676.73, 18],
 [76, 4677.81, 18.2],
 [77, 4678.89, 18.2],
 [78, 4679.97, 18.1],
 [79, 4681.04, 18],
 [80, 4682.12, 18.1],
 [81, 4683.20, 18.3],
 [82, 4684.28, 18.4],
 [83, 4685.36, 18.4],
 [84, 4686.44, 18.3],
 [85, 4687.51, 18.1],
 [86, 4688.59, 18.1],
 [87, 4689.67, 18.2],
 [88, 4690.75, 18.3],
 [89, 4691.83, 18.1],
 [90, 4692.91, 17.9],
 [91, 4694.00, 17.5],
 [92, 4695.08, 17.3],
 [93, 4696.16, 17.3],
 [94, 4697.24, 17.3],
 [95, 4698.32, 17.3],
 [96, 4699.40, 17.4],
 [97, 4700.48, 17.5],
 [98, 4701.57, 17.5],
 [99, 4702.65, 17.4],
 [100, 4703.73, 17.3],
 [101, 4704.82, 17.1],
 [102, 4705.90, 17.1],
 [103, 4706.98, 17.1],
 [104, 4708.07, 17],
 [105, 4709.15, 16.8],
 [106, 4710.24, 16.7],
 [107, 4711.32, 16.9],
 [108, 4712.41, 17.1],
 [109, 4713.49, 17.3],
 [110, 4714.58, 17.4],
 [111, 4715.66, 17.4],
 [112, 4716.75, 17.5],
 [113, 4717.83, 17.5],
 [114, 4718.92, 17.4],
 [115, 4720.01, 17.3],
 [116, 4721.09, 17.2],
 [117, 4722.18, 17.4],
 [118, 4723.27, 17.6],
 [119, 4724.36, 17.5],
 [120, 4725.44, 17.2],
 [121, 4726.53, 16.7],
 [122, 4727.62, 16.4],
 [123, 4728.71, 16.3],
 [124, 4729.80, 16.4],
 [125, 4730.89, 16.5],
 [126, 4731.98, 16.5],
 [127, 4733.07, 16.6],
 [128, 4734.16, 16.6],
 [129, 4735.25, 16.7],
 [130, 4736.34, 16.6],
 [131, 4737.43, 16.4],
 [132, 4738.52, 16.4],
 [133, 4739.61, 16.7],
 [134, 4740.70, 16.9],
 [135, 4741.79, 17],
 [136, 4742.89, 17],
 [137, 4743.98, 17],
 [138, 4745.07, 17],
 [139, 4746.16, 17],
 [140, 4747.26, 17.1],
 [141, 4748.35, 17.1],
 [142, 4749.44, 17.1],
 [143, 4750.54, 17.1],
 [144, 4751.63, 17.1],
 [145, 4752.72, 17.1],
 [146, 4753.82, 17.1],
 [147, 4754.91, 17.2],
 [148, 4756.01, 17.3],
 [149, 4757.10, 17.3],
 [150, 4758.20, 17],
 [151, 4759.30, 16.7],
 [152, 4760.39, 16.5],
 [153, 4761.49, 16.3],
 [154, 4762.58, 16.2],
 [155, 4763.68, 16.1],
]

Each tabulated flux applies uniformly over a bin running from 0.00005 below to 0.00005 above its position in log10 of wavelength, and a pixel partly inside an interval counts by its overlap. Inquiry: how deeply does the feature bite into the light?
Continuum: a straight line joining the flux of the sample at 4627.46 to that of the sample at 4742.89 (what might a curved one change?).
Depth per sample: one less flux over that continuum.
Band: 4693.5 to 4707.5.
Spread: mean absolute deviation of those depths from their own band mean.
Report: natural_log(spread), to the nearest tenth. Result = -5.1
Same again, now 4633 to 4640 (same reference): -5.4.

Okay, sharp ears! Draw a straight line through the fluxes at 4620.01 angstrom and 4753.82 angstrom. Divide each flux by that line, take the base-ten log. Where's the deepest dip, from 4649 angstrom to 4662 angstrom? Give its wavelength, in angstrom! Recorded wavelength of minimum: 4649.89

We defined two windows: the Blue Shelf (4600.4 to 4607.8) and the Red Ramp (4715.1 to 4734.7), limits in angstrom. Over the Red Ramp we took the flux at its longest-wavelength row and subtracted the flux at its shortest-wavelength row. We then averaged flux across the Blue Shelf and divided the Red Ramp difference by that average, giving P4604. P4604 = -0.04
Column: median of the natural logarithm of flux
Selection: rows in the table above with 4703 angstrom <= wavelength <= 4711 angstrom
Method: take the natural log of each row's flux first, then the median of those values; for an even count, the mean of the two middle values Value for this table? 2.84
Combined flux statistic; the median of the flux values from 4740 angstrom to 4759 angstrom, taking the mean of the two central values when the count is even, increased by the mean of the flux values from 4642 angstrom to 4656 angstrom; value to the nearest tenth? 34.4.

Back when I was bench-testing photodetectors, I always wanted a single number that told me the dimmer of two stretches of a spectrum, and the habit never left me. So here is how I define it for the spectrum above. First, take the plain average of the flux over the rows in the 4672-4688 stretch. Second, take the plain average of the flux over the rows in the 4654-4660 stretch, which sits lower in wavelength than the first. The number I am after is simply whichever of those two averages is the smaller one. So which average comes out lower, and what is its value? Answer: 17.9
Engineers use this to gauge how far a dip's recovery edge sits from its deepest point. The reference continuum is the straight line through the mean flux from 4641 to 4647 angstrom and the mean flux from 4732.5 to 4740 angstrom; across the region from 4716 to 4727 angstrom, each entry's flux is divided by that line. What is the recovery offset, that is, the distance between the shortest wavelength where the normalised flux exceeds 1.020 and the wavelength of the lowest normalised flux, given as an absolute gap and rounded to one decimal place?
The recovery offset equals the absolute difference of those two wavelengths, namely 9.8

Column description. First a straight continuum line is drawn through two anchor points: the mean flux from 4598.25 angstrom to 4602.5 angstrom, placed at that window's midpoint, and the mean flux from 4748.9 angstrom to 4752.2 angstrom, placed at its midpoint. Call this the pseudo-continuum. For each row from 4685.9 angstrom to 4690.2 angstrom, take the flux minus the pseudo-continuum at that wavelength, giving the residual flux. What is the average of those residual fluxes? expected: 0.79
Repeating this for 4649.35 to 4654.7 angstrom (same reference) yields -0.28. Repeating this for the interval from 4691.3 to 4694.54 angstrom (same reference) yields 0.47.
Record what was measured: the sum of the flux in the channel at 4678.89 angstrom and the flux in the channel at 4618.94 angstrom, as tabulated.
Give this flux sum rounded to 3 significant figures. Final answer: 36.1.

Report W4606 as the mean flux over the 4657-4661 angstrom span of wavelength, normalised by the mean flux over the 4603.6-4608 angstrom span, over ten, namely 0.102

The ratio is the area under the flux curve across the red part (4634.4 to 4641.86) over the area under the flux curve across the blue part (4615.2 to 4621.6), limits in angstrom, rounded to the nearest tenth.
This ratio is 1.1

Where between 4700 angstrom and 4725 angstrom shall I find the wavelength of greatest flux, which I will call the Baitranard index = 4723.27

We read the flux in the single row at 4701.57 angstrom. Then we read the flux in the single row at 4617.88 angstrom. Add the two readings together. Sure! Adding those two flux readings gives 35.4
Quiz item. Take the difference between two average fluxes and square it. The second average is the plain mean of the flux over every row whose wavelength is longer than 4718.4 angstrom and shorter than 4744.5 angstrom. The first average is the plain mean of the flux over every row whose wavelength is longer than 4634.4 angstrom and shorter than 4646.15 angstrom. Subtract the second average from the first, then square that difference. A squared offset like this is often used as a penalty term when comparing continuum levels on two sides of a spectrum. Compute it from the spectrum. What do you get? 0.40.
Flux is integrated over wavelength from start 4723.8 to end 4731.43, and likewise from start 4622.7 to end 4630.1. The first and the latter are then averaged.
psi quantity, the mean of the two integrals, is 131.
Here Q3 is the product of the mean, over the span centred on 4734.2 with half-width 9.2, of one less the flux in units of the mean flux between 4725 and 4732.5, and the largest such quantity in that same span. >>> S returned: -0.0001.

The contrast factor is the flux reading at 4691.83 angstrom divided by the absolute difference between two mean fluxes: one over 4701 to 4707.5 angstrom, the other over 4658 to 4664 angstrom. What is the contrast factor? 29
